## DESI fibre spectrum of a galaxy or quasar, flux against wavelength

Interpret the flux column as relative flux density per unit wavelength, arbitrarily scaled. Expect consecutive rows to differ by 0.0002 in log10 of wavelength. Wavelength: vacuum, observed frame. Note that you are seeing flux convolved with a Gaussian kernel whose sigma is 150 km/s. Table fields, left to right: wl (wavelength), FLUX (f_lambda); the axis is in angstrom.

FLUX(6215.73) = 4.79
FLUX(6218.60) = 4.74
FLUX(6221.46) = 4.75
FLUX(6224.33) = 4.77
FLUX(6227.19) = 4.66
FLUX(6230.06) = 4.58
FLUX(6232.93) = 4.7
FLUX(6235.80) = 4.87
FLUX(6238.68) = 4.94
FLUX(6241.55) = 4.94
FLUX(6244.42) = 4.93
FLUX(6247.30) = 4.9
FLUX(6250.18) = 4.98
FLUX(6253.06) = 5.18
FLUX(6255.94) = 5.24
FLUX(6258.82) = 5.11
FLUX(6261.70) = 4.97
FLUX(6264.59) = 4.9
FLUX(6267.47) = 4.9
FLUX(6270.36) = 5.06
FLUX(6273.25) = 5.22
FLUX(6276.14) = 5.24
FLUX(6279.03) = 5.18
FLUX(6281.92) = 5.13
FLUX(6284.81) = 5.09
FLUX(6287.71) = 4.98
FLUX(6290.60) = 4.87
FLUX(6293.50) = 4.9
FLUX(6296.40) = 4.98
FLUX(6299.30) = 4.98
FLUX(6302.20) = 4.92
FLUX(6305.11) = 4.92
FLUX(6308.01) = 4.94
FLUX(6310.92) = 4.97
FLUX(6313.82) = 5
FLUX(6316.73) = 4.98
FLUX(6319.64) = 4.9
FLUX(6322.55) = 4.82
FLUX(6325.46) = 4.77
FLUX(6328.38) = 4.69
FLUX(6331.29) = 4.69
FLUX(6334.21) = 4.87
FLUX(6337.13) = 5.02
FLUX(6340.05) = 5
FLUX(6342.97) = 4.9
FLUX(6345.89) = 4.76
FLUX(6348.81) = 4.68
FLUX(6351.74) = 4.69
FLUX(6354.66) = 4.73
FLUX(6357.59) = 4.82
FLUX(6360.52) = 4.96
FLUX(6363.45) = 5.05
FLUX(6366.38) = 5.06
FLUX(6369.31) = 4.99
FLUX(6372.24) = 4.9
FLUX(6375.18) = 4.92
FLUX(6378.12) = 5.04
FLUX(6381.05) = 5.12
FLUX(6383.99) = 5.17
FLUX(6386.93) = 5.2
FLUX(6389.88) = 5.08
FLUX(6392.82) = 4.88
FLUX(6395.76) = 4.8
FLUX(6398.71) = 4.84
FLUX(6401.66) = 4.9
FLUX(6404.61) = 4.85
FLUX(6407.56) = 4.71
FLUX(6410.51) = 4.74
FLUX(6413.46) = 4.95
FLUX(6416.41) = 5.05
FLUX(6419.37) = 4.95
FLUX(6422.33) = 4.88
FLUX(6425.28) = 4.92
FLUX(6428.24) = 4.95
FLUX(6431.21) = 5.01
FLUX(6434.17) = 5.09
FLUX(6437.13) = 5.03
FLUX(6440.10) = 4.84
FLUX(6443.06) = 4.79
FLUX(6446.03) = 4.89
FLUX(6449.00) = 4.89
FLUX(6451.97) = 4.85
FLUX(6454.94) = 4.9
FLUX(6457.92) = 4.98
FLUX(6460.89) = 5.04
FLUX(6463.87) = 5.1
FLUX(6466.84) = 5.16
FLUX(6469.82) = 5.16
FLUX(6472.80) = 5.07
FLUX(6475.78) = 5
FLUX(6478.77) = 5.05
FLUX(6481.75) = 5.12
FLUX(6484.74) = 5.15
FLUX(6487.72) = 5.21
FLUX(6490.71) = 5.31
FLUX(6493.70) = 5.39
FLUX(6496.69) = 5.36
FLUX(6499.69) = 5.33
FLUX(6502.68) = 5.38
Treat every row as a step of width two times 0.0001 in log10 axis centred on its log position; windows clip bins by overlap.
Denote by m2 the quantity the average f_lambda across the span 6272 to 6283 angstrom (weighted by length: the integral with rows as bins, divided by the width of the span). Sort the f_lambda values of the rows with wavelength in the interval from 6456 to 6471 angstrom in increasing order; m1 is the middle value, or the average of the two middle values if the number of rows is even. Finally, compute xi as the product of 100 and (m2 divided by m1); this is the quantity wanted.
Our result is 102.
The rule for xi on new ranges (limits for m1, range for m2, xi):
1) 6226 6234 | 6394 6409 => 103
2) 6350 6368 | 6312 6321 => 102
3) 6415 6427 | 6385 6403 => 100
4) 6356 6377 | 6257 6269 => 100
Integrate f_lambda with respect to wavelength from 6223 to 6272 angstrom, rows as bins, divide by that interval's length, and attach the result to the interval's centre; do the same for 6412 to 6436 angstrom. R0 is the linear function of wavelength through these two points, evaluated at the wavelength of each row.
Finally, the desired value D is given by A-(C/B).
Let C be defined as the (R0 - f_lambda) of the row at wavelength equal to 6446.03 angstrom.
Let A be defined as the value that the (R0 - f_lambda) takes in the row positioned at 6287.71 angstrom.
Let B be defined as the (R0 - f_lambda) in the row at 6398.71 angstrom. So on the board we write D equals -0.77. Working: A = -0.05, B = 0.13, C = 0.09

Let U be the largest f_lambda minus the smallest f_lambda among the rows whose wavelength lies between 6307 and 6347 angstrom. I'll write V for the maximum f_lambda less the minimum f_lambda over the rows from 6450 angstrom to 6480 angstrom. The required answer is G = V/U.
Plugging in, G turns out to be 0.9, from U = 0.33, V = 0.31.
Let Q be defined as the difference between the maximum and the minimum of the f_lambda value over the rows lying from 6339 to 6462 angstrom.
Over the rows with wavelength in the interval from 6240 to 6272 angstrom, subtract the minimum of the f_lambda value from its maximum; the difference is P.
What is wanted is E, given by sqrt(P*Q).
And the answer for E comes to 0.42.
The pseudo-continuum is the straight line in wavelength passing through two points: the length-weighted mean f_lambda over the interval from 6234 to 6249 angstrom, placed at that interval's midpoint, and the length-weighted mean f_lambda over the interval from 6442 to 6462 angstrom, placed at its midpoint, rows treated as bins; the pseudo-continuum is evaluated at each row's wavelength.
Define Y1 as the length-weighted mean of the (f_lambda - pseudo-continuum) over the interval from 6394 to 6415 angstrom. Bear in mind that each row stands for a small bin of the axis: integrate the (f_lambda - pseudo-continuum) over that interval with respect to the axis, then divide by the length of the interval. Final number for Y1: -0.08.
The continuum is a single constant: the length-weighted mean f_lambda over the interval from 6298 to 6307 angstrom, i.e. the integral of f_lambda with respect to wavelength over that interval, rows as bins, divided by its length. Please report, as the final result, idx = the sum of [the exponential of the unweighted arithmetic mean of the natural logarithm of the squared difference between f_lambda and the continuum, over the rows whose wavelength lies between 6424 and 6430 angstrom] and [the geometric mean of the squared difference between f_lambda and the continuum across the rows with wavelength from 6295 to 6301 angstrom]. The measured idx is 0.00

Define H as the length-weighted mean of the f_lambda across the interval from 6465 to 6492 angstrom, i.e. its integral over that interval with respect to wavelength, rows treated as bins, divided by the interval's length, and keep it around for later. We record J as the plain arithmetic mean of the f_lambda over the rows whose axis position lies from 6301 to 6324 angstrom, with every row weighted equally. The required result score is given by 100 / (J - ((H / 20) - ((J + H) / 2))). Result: 10.3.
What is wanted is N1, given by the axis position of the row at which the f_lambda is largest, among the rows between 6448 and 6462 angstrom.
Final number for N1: 6460.89 angstrom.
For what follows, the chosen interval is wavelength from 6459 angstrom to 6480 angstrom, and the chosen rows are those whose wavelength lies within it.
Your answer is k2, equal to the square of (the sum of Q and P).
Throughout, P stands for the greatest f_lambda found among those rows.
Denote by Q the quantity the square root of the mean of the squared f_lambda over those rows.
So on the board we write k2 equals 105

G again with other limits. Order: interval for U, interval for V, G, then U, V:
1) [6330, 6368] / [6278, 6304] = 0.8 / 0.38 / 0.31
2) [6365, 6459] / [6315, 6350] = 0.7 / 0.49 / 0.34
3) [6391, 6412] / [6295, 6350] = 1.8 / 0.19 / 0.34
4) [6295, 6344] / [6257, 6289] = 1.0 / 0.33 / 0.34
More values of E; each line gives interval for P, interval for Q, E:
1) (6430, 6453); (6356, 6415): 0.38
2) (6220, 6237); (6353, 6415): 0.38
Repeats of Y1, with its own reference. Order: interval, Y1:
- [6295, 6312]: 0.04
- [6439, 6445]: -0.09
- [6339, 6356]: -0.12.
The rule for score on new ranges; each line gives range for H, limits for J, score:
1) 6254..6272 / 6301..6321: 10.3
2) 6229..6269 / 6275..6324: 10.3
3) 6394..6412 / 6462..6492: 10.1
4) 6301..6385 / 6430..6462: 10.4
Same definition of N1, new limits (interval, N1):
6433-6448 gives 6434.17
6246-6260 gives 6255.94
